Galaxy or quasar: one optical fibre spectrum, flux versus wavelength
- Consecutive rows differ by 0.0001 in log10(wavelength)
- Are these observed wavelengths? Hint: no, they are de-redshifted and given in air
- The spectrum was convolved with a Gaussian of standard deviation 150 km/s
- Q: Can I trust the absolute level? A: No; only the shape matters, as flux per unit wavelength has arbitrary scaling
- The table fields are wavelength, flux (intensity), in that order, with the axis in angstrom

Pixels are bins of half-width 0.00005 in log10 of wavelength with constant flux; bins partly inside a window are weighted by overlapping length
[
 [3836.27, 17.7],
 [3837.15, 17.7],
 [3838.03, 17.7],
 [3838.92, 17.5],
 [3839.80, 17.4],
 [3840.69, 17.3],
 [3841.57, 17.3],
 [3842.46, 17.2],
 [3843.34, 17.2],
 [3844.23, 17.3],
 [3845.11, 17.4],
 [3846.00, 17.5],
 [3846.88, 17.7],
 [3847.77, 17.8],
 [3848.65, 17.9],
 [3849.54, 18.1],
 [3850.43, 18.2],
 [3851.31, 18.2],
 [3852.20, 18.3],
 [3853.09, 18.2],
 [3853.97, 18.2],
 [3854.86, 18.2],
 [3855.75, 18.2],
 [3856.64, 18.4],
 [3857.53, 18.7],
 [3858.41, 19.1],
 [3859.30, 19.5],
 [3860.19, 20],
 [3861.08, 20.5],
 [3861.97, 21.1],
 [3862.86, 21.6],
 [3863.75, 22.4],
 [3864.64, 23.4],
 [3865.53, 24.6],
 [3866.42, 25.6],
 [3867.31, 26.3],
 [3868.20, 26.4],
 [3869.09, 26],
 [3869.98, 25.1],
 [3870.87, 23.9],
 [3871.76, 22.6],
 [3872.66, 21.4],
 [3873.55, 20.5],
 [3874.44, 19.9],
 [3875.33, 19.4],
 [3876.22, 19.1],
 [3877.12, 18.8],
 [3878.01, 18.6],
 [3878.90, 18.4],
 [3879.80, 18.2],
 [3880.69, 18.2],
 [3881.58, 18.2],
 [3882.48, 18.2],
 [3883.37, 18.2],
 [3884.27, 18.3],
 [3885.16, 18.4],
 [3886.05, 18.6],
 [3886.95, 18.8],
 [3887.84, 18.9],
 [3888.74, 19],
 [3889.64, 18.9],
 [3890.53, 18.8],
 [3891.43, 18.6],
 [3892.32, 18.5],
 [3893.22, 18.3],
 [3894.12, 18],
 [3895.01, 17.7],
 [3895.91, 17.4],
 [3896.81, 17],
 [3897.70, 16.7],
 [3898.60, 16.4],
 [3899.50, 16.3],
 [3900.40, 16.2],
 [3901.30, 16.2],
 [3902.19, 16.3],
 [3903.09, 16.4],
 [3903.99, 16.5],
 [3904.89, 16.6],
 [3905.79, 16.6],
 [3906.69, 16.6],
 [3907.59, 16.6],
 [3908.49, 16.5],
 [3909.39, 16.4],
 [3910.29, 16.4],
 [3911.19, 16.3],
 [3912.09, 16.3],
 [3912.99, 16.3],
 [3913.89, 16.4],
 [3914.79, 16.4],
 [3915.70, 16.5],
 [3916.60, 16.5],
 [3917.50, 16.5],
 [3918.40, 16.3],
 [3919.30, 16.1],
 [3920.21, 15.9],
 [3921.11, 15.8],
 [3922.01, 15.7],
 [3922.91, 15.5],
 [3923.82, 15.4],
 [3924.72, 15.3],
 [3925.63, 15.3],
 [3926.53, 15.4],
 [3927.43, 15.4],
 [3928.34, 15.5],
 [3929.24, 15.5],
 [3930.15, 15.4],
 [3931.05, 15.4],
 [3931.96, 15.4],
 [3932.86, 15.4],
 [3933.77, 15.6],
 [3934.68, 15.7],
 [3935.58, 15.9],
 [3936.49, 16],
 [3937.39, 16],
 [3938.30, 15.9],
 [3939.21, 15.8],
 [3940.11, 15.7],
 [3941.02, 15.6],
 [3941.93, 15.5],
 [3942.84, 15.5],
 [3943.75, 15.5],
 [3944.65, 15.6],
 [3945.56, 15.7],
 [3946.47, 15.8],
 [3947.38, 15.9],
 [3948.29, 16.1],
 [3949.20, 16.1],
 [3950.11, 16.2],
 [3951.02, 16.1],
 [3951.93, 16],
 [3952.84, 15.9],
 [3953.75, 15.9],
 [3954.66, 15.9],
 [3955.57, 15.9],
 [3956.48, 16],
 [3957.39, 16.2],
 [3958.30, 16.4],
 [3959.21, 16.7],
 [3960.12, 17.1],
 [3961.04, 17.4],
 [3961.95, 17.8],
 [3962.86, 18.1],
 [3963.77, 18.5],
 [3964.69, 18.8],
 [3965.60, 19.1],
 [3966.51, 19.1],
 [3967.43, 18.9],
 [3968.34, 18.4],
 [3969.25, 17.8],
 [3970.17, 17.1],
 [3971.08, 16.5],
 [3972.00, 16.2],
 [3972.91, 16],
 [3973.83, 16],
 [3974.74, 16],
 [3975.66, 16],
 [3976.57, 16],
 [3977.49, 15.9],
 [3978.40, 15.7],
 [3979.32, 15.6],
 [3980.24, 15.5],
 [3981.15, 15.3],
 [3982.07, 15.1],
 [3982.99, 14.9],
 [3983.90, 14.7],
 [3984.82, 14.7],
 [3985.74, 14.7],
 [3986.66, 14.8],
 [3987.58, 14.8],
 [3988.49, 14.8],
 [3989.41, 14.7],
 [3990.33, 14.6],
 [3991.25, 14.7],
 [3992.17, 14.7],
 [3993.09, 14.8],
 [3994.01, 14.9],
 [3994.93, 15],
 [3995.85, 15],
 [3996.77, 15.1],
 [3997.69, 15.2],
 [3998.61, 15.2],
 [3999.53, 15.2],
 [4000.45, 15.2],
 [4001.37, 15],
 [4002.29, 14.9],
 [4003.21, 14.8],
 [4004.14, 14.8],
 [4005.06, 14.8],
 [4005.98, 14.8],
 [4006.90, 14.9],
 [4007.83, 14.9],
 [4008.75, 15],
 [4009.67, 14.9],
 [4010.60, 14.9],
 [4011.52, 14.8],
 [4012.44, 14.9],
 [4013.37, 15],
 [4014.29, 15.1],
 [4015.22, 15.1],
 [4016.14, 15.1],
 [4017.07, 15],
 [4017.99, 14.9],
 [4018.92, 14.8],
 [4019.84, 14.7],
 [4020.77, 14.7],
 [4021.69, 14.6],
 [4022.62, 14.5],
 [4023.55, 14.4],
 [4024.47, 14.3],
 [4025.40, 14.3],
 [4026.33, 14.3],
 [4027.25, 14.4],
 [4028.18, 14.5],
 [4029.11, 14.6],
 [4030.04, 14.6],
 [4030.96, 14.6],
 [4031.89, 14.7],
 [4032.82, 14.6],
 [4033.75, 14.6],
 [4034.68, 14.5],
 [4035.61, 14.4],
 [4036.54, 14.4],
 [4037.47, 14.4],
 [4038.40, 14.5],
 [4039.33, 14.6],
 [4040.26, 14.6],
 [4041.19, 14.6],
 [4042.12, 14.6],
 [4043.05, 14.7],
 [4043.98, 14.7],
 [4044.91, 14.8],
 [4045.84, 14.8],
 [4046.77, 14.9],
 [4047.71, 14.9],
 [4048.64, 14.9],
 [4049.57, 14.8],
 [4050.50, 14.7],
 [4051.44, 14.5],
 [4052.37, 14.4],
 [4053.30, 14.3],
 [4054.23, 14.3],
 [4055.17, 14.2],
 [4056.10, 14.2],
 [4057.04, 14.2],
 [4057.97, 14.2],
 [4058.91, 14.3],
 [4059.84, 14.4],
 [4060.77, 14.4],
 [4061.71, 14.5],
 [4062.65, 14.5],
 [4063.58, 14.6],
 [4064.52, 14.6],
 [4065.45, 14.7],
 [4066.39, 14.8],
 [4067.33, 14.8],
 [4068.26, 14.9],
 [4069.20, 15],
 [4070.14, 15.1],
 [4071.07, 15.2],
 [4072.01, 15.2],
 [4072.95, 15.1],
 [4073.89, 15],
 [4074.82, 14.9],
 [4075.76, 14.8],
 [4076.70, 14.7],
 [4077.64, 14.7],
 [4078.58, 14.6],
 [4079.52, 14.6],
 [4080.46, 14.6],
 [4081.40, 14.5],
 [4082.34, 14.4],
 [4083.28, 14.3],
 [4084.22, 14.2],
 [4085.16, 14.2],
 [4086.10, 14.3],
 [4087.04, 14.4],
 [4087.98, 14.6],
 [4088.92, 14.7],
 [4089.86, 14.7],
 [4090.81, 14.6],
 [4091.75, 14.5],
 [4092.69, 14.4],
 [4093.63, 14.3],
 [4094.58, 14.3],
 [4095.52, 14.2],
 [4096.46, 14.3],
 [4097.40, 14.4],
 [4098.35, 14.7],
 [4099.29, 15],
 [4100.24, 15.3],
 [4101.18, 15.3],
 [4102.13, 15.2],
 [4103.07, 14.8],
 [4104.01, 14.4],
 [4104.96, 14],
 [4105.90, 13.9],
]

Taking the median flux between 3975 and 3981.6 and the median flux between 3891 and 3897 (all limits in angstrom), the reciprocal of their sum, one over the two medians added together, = 0.0297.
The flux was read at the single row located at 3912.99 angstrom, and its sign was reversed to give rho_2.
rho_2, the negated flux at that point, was -16.3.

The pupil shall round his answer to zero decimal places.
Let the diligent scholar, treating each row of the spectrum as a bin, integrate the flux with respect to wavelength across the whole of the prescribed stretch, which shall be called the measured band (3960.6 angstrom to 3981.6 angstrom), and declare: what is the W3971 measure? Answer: 358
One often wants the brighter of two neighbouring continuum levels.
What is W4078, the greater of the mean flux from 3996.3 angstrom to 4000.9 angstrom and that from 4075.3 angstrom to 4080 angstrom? 15.2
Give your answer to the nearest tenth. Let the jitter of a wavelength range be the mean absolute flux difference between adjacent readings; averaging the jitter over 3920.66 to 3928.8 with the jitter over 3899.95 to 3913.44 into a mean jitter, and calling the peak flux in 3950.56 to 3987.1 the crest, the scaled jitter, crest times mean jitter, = 1.3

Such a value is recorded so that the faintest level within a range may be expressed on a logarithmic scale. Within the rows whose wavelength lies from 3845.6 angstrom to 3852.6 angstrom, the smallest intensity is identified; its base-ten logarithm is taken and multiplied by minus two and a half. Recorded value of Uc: -3.11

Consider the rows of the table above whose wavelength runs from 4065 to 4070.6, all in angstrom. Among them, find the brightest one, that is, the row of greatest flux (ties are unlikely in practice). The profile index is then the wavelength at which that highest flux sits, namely 4070.14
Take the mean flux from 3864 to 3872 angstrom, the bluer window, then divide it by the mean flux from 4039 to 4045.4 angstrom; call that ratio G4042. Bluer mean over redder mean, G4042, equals 1.7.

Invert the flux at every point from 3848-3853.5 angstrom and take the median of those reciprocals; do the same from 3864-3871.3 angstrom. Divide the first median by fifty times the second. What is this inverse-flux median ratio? 0.0279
